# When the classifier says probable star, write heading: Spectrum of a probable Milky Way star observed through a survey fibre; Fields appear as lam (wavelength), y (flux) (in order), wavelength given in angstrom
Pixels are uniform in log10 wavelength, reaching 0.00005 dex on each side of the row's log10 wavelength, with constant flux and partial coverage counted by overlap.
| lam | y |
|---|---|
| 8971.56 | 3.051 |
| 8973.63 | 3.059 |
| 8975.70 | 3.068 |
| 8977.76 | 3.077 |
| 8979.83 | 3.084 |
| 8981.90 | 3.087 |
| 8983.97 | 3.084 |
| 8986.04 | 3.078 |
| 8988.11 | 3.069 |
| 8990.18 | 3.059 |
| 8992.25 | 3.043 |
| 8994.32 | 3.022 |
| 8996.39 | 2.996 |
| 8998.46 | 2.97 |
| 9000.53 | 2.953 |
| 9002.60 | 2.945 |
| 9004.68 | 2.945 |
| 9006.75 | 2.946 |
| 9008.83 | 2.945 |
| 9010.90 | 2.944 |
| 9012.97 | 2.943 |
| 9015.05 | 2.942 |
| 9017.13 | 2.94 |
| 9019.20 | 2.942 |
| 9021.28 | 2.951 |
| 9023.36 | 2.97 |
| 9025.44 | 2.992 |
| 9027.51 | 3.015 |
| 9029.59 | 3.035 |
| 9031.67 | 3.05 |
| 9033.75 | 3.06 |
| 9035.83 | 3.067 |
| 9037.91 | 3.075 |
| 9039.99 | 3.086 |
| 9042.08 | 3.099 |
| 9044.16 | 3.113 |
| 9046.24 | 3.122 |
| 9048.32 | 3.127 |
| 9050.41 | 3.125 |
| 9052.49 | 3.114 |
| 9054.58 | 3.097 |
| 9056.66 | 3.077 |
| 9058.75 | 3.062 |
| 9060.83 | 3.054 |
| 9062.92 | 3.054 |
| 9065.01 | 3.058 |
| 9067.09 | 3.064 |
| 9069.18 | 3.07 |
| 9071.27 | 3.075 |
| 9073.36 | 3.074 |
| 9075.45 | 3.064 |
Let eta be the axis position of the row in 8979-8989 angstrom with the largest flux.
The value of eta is 8981.90 angstrom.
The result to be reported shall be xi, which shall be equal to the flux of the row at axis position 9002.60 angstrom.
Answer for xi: 2.945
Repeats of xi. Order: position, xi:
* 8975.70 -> 3.068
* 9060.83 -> 3.054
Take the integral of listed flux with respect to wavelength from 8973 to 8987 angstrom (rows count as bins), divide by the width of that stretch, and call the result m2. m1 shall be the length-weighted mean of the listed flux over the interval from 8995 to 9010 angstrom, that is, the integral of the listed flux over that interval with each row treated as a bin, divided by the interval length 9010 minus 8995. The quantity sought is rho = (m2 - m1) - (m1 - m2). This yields 0.23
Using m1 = 2.96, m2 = 3.08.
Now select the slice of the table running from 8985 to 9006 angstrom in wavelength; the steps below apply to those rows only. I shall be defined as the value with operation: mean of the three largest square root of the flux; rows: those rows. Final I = 1.75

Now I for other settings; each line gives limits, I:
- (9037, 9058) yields 1.77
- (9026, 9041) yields 1.75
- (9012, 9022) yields 1.72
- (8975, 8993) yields 1.76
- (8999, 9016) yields 1.72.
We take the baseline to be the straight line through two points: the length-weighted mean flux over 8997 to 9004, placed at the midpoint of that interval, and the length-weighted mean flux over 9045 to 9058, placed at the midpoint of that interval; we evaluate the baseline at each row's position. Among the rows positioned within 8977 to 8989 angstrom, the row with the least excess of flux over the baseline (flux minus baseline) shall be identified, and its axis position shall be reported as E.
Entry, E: 8988.11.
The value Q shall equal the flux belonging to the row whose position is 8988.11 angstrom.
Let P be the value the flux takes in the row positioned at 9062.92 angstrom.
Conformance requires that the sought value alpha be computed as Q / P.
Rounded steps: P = 3.054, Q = 3.069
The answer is 1.00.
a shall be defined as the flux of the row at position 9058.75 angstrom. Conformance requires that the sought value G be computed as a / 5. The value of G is 0.612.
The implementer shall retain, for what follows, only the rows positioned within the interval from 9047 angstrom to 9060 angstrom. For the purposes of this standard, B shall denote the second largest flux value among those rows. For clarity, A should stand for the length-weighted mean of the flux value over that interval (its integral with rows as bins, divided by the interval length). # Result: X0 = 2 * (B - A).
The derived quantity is 0.049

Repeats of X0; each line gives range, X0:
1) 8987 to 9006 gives 0.117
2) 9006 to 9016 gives 0.002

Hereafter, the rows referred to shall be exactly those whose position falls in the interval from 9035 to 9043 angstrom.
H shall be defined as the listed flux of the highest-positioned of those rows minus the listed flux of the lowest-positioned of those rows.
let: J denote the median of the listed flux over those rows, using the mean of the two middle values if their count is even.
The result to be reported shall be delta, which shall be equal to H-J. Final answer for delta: -3.05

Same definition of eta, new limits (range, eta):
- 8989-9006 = 8990.18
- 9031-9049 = 9048.32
